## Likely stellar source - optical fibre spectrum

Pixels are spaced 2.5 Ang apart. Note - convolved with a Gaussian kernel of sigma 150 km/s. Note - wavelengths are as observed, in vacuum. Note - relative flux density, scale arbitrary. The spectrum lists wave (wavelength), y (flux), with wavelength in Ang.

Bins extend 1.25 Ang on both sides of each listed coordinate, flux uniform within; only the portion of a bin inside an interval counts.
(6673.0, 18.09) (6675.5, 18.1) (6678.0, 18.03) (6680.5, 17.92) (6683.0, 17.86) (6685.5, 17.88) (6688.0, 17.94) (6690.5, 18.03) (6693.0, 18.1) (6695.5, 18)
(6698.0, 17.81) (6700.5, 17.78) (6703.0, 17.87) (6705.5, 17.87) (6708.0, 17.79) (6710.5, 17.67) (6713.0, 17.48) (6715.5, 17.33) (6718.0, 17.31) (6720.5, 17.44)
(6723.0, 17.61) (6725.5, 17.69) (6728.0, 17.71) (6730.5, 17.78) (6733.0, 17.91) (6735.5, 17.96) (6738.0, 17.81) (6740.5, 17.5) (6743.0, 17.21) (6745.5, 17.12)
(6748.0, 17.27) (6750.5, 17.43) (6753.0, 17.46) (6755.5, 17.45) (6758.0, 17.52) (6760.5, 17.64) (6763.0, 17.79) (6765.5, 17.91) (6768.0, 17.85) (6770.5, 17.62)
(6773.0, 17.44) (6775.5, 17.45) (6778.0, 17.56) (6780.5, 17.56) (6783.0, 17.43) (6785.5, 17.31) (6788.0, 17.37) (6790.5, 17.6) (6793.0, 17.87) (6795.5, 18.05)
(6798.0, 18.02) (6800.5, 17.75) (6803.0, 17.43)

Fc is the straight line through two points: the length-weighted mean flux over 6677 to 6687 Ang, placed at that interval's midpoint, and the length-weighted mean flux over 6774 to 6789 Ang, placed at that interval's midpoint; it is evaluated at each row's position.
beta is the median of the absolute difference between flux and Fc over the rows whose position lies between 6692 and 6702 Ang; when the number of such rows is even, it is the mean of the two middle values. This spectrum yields 0.10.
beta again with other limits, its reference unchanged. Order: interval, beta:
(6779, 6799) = 0.16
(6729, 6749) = 0.26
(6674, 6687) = 0.06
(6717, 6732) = 0.10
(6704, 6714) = 0.09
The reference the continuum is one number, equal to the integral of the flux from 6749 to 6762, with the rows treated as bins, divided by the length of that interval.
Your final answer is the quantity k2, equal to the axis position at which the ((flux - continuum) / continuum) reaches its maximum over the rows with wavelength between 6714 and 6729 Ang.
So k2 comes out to 6728.0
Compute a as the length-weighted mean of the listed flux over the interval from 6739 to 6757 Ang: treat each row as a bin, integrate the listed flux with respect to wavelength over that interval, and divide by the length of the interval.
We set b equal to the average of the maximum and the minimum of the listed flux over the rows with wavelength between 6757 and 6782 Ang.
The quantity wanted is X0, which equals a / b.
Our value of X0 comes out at 0.98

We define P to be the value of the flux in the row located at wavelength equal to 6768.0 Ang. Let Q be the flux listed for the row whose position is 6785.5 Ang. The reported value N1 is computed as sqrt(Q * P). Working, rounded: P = 17.85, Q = 17.31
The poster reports 17.6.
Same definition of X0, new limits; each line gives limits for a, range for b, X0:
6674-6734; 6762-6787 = 1.01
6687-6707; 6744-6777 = 1.02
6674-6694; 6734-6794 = 1.03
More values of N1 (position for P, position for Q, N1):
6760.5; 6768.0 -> 17.7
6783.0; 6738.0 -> 17.6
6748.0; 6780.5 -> 17.4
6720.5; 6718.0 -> 17.4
